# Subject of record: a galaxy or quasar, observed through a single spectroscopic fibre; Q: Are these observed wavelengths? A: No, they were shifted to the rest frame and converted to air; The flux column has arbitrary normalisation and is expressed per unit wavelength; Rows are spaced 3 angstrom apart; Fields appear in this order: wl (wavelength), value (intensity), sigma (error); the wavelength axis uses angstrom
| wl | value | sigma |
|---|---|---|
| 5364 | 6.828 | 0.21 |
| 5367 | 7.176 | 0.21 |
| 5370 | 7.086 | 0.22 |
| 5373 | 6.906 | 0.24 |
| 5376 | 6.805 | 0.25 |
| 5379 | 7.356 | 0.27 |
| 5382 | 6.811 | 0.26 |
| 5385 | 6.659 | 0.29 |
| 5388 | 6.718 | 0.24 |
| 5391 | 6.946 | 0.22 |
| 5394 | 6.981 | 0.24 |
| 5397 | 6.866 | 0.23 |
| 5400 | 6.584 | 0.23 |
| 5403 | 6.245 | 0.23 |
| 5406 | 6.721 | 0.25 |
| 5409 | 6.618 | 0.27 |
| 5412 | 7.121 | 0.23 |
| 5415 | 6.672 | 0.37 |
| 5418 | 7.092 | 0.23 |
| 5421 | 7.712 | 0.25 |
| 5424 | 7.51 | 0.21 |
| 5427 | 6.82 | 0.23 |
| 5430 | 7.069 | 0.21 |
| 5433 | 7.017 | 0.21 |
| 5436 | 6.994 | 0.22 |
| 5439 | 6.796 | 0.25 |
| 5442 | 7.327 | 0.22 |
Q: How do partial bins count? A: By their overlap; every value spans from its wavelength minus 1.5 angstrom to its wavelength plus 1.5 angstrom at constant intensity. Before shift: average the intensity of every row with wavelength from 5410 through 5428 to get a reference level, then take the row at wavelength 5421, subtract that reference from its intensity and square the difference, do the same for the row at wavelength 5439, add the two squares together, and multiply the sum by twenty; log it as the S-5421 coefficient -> 9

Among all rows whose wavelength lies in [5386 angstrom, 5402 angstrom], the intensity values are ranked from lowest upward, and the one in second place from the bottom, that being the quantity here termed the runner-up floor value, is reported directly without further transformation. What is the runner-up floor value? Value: 6.718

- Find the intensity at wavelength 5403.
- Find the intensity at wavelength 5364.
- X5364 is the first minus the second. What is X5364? -0.58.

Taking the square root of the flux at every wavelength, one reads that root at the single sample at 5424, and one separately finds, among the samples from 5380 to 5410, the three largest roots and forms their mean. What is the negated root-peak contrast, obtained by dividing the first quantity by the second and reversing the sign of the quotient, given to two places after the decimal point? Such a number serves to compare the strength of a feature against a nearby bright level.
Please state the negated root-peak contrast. -1.04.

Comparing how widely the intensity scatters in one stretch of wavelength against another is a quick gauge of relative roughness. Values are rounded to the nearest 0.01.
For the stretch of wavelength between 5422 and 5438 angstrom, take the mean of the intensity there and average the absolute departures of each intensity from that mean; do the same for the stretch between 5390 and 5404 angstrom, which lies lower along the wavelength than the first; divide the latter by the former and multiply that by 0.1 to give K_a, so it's 0.14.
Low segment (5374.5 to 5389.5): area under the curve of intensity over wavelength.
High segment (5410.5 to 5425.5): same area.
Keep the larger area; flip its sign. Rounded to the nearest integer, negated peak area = -108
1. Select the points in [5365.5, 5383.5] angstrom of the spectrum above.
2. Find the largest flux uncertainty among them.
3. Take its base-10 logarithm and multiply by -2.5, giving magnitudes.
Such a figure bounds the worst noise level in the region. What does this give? 1.42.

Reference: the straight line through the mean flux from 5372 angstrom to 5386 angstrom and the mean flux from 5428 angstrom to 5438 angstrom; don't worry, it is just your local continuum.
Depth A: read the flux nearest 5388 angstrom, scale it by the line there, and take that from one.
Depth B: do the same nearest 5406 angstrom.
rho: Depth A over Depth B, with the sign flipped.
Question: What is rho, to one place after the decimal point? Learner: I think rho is -0.9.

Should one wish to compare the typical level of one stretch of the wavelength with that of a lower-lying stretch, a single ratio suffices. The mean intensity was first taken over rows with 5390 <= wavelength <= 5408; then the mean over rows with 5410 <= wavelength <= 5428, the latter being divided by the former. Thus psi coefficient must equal 1.06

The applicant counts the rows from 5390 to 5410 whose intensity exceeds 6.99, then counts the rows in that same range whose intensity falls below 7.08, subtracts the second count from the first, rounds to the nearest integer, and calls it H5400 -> -7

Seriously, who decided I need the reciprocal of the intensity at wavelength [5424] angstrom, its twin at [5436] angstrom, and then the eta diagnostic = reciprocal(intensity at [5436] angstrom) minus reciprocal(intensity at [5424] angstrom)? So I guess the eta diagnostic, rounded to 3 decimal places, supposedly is 0.010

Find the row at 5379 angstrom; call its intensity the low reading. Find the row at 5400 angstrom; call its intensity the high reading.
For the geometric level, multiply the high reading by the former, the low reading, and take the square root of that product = 6.96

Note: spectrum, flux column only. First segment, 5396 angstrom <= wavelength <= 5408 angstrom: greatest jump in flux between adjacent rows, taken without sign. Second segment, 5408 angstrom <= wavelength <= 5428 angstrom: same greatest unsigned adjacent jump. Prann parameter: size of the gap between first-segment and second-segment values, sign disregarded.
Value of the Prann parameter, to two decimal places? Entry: 0.21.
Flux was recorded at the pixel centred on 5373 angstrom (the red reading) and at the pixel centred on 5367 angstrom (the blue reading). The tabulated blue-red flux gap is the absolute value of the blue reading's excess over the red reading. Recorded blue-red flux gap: 0.27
